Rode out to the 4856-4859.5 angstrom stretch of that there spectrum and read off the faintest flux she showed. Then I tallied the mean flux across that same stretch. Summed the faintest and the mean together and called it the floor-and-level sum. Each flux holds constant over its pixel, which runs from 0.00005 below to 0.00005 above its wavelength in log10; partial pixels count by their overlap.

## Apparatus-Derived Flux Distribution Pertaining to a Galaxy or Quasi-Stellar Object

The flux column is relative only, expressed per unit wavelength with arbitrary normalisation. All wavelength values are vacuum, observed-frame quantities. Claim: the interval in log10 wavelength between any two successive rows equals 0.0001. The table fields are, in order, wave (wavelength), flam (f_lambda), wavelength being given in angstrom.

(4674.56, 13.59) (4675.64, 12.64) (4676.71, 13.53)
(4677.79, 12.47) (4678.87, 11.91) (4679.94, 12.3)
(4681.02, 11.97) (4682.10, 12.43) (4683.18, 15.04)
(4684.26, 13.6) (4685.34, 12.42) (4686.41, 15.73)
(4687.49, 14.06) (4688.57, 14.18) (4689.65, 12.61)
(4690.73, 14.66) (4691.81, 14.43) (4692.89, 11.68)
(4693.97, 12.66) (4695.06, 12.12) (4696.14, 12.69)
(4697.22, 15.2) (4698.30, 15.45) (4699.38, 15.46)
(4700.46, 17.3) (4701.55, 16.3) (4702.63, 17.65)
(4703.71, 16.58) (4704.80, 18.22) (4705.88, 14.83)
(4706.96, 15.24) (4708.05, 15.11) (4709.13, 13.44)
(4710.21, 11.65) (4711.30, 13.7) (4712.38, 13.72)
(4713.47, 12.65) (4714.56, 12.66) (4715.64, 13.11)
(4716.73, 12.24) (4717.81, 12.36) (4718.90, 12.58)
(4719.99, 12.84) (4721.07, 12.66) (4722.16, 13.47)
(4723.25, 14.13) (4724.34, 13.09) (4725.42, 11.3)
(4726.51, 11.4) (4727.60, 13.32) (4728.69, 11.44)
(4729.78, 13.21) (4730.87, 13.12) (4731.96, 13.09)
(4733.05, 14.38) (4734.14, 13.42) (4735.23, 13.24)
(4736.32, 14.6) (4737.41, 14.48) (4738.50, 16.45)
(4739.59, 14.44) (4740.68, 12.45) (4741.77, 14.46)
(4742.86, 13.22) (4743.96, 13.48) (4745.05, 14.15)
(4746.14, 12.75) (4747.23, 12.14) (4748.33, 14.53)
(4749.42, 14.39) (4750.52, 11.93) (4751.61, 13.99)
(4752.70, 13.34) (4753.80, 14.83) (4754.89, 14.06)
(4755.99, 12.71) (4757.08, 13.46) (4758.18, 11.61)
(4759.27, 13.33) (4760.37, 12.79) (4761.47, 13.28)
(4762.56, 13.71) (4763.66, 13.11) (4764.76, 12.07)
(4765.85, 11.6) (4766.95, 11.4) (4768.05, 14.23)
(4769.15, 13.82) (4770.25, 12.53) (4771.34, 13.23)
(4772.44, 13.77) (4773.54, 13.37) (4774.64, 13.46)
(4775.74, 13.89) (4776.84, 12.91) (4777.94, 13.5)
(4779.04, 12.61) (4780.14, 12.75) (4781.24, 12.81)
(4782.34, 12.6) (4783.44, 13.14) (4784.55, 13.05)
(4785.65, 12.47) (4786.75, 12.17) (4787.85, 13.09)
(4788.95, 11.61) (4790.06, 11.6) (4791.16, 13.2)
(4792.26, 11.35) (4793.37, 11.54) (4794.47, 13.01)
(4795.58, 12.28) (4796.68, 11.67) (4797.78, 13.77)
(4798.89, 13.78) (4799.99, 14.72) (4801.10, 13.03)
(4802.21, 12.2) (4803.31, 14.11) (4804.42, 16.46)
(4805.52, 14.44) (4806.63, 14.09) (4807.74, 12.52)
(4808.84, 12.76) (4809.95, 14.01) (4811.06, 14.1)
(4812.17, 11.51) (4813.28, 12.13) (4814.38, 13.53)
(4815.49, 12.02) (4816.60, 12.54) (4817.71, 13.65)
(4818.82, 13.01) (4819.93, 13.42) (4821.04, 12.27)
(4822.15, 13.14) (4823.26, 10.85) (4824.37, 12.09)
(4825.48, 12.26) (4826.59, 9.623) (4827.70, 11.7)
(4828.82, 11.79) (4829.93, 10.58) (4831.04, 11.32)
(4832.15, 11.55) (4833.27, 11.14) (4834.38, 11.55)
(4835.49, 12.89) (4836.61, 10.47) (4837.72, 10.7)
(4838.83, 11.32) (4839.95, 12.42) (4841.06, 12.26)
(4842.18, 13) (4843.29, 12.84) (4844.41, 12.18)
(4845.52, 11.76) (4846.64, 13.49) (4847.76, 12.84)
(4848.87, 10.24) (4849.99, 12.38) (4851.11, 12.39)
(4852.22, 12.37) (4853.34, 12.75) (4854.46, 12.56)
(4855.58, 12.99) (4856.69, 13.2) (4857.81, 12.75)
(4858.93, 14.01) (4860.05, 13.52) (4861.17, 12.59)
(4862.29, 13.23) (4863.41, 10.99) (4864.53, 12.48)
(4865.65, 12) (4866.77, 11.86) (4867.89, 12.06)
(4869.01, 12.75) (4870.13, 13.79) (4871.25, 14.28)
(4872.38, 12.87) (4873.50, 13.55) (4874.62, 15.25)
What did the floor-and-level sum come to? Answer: 26.1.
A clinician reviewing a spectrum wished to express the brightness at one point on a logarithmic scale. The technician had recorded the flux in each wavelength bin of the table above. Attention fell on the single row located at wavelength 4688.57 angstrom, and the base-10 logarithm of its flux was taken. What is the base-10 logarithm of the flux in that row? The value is 1.152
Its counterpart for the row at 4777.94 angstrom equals 1.130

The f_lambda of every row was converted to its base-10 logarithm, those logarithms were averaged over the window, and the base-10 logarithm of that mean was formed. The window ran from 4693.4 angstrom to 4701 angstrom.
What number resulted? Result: 0.063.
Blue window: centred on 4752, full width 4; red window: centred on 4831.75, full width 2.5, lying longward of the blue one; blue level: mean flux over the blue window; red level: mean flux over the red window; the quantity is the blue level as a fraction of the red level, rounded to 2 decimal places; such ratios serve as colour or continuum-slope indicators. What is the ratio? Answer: 1.18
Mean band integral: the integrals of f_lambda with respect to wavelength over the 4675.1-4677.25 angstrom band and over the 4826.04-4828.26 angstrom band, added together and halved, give 25.9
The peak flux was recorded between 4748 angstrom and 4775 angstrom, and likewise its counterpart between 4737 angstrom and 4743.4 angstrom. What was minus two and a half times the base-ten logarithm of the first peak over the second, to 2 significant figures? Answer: 0.11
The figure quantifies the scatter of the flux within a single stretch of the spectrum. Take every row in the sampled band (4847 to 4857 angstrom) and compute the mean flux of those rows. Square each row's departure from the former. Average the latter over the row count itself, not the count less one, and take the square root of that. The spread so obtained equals 0.82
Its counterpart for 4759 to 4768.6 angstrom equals 0.91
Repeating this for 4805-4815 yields 0.97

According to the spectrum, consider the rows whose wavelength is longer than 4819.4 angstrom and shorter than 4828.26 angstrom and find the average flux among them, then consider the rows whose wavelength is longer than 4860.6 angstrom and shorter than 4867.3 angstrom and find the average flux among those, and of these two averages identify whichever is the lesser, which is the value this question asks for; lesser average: 11.9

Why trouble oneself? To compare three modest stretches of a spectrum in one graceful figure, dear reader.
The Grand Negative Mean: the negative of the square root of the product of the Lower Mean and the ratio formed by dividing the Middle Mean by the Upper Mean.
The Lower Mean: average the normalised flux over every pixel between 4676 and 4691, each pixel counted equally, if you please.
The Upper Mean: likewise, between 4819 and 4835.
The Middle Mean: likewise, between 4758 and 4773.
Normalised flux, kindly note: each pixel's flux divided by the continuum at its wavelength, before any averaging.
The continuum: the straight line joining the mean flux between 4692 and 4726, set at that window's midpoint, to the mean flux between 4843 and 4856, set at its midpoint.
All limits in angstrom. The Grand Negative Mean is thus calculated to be -0.99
